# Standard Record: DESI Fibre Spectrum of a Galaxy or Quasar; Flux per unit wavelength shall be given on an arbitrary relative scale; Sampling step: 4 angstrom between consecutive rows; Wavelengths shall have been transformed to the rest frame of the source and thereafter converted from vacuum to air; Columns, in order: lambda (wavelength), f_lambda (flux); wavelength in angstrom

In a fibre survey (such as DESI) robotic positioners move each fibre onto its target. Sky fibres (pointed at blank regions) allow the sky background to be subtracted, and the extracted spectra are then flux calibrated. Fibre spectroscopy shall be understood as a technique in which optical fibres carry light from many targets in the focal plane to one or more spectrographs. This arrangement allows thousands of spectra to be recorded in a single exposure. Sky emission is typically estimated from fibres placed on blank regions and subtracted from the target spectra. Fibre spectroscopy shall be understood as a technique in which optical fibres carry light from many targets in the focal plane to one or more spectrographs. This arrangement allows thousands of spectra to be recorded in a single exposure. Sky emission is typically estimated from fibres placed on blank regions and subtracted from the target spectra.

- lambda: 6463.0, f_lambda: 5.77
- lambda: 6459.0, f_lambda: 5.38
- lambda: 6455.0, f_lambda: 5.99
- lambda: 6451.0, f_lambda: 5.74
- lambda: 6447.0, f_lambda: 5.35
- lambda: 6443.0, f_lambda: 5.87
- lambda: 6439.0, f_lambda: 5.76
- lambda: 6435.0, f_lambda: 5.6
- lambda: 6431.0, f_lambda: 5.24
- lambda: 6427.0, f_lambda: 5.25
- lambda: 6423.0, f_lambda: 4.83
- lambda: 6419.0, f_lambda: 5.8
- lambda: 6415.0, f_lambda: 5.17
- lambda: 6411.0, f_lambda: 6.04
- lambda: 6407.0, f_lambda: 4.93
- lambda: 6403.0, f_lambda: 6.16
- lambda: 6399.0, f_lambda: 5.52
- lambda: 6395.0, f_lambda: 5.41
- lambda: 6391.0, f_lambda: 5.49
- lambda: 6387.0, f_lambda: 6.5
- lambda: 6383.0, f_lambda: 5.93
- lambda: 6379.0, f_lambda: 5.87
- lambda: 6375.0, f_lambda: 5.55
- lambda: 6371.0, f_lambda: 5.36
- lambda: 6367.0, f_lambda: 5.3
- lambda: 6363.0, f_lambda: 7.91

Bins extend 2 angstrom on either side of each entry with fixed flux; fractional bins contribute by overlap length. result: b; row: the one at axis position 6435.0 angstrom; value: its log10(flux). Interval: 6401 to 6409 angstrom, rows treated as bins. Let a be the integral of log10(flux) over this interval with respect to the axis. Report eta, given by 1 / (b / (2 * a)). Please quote 15.9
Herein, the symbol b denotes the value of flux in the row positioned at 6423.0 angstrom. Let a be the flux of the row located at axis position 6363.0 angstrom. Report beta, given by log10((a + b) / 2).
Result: 0.804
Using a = 7.91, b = 4.83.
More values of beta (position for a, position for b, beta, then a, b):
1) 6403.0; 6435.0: 0.769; 6.16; 5.6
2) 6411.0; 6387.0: 0.797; 6.04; 6.5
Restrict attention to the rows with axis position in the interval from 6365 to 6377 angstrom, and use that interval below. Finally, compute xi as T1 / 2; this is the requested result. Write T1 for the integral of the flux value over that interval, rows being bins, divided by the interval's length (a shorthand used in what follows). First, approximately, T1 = 5.4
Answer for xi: 2.70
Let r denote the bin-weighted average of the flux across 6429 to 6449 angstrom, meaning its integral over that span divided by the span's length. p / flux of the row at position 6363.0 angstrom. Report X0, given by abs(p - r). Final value 2.3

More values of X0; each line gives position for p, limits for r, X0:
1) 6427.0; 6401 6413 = 0.5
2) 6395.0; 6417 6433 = 0.1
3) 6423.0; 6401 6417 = 0.7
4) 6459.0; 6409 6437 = 0.0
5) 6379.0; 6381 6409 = 0.2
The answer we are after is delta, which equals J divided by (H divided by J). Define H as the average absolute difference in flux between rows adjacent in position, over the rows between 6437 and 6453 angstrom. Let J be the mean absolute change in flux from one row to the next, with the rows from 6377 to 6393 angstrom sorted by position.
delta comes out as 0.9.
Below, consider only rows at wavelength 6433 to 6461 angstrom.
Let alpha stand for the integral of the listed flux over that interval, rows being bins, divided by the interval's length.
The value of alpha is 5.67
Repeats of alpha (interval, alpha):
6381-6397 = 5.83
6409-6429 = 5.42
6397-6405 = 5.84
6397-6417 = 5.56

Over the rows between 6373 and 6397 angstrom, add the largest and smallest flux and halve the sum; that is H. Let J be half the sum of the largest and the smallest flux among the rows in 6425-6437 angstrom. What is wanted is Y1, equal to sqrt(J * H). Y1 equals 5.68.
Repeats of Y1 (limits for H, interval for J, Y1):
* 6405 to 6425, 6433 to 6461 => 5.55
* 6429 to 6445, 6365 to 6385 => 5.58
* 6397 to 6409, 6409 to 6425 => 5.49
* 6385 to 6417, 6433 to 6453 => 5.66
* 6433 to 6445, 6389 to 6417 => 5.64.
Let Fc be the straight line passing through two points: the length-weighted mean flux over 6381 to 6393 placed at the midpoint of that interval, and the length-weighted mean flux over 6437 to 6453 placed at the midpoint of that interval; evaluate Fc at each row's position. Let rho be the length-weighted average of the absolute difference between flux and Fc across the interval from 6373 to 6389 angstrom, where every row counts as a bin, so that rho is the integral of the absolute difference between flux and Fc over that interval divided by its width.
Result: 0.30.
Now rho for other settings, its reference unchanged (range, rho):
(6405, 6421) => 0.45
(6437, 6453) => 0.16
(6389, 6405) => 0.41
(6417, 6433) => 0.50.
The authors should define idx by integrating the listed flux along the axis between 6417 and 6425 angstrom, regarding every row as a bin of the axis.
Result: 42.5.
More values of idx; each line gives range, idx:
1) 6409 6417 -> 44.8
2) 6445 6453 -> 44.4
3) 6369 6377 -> 43.6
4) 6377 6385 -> 47.2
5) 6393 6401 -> 43.7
